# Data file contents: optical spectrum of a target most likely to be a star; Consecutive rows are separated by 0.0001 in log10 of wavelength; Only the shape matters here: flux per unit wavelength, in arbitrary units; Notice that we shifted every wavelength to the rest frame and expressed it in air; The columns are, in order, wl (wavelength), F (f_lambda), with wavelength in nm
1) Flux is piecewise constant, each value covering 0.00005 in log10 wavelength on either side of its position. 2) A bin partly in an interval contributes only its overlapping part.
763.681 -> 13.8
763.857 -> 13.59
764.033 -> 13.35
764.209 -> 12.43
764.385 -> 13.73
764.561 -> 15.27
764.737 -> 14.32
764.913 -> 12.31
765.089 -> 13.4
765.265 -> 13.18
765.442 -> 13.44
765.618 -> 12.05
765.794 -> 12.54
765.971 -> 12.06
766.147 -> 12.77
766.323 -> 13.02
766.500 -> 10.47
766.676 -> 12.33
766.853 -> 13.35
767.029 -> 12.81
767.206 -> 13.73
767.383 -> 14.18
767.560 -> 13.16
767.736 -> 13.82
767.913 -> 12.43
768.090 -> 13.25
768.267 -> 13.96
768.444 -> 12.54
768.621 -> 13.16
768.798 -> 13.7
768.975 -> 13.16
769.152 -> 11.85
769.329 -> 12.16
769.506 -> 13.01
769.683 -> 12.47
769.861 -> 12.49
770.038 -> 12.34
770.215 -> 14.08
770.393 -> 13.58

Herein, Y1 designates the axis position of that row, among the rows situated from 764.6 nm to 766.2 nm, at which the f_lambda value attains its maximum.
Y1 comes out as 764.737 nm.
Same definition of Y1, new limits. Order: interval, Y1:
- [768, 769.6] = 768.267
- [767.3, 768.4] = 767.383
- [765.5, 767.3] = 767.206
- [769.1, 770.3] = 770.215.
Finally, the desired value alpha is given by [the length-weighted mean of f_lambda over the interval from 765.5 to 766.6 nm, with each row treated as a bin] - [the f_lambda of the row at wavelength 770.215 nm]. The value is -1.9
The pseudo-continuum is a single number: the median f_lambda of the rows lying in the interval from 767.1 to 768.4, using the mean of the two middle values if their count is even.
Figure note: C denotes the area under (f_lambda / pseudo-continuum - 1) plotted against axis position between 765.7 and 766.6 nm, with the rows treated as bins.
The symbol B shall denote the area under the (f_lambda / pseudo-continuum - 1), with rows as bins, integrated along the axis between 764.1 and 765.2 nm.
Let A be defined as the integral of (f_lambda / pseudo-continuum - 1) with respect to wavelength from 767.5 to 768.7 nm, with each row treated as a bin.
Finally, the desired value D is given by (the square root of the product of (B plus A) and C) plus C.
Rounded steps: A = -0.05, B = -0.013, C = -0.10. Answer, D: -0.02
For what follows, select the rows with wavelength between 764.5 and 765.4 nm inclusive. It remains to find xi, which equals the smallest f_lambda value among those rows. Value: 12.31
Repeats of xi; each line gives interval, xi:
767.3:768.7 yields 12.43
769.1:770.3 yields 11.85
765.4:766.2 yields 12.05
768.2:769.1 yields 12.54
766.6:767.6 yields 12.33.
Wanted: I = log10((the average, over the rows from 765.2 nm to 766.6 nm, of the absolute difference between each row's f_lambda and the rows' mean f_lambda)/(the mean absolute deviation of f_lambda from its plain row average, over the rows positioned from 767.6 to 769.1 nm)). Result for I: 0.20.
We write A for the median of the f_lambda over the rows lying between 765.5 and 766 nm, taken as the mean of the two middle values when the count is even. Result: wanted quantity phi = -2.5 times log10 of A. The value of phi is -2.70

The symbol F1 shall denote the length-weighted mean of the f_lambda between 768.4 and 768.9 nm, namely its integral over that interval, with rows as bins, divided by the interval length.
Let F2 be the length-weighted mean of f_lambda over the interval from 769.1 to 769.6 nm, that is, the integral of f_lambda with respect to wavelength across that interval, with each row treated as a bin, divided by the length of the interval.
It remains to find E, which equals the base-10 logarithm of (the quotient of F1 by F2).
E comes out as 0.027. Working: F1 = 13.2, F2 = 12.4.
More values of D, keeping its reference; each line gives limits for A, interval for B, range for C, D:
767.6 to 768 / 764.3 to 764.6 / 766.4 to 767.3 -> -0.06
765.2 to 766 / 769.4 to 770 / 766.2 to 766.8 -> 0.02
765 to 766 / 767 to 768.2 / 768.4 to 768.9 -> 0.02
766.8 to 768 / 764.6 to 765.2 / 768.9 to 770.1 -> -0.04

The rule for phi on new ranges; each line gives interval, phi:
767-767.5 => -2.84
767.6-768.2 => -2.81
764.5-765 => -2.89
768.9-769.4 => -2.71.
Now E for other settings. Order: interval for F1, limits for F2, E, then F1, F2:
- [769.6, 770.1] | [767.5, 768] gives -0.025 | 12.4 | 13.2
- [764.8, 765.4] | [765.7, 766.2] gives 0.021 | 13.0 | 12.4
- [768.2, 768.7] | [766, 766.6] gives 0.037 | 13.2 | 12.1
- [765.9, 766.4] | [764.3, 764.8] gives -0.058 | 12.6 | 14.5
